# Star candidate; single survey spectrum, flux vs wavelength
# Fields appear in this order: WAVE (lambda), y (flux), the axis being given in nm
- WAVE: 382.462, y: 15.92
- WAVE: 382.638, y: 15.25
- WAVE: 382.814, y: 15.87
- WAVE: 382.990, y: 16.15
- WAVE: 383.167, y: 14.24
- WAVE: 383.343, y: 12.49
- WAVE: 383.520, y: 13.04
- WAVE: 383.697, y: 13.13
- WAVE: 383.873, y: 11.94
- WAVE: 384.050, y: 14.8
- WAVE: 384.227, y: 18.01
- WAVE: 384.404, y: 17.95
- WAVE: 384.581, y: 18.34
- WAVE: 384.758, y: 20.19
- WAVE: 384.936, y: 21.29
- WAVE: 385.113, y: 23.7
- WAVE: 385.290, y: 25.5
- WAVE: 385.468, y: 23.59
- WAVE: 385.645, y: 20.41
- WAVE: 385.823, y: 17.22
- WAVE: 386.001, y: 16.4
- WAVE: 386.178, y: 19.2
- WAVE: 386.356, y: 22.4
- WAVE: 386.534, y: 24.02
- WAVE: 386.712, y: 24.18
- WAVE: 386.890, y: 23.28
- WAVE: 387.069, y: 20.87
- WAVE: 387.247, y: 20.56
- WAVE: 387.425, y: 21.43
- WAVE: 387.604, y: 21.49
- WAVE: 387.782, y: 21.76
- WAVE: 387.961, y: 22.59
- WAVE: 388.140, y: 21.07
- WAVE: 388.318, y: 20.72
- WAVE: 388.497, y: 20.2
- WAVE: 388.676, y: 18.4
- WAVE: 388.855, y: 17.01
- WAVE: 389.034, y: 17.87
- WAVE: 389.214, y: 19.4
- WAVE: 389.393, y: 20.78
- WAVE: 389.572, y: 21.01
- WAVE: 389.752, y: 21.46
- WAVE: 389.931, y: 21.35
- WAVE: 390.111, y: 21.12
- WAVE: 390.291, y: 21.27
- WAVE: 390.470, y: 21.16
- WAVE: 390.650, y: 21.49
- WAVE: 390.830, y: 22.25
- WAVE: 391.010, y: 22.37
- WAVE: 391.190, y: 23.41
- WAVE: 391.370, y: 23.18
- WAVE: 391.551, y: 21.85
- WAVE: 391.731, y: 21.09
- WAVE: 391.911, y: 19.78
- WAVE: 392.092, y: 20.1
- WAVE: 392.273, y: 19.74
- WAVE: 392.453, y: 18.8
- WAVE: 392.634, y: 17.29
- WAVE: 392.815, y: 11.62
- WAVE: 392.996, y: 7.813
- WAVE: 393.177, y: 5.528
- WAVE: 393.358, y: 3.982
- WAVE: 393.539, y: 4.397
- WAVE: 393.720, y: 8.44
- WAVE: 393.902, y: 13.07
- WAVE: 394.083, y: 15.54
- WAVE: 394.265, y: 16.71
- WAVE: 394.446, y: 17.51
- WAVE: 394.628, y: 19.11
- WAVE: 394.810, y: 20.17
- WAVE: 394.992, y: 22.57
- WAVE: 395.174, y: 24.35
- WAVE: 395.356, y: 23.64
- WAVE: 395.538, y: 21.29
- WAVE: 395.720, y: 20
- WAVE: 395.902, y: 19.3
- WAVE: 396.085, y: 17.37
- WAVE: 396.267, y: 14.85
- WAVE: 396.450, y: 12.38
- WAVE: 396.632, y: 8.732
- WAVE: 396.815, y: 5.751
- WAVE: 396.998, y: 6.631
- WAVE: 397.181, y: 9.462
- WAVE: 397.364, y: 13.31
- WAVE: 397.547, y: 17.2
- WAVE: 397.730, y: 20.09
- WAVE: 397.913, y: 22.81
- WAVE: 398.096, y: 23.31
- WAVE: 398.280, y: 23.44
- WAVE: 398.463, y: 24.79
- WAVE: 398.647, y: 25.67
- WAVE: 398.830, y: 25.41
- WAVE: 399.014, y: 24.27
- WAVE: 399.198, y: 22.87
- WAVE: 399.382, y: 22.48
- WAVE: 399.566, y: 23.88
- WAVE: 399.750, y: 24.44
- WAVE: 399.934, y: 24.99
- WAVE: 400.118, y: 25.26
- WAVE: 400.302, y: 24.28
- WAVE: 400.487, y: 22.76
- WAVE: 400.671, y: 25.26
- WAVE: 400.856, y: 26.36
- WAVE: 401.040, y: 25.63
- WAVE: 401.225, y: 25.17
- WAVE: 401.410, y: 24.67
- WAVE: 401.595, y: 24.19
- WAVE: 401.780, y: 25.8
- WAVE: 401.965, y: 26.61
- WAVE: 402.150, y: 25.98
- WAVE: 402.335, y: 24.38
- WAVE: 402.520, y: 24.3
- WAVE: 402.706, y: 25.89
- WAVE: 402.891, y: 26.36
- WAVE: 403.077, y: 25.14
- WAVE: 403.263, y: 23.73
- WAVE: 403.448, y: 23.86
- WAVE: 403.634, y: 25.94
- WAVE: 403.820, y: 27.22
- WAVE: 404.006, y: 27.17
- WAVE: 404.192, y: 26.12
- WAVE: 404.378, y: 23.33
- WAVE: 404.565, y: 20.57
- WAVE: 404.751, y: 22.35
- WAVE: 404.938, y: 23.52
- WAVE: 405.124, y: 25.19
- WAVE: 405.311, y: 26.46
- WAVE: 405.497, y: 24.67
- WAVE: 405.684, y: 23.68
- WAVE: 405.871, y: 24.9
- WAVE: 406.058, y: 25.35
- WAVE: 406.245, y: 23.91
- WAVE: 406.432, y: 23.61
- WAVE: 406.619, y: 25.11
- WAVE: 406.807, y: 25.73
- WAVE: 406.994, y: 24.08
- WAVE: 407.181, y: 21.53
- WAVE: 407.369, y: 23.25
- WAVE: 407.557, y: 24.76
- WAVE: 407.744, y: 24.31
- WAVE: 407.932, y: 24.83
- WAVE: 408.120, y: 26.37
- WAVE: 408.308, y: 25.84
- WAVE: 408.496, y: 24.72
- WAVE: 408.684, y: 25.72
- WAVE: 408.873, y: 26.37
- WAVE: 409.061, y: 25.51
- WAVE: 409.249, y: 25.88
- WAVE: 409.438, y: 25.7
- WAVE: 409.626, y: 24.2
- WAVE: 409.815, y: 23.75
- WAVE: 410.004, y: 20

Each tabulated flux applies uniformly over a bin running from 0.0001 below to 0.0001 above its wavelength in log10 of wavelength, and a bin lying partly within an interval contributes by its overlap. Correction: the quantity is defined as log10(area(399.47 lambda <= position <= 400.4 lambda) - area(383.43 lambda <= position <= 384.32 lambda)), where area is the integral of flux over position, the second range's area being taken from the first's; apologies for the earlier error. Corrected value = 1.0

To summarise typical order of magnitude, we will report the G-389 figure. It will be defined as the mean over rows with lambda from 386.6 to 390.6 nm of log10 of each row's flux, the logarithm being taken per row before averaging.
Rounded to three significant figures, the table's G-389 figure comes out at 1.32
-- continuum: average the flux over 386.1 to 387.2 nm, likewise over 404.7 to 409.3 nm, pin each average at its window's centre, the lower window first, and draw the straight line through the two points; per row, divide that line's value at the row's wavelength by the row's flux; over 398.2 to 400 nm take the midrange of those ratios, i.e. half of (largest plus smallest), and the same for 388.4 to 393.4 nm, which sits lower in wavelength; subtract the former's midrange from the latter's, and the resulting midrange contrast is 2.4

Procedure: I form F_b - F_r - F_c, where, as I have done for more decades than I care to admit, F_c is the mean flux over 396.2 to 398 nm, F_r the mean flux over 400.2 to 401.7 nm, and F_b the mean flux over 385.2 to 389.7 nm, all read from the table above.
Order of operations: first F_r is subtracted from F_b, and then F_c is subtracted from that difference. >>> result -17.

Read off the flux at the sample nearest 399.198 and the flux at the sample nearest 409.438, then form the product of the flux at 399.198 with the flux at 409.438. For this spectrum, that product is 588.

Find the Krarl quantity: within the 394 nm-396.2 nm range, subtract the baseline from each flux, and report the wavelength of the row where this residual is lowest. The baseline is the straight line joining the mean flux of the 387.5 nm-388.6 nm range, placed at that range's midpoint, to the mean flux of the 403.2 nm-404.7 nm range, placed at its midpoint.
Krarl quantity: 394.083 nm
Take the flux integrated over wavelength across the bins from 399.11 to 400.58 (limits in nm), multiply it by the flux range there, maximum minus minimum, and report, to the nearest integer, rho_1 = 98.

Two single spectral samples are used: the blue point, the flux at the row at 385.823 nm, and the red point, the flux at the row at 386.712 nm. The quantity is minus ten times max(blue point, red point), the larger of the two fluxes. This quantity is -242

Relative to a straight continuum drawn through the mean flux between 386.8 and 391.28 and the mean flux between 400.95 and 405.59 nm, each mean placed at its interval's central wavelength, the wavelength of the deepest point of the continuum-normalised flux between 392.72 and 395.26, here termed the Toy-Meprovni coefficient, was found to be 393.358 nm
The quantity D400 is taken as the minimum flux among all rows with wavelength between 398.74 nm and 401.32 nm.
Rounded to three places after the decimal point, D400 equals 22.480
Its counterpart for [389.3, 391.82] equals 20.780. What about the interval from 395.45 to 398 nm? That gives 5.751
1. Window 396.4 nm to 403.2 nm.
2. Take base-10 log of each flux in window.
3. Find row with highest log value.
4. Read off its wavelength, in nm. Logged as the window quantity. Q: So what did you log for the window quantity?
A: 401.965 nm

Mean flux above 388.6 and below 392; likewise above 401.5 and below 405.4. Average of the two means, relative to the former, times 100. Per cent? 110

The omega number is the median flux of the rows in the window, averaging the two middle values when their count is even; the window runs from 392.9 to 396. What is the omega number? 17.5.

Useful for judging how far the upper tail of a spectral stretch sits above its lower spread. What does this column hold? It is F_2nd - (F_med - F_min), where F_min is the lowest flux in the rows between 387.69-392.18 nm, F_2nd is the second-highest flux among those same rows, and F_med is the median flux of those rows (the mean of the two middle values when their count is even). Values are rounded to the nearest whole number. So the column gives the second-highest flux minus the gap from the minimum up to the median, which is 19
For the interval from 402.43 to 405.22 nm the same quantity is 23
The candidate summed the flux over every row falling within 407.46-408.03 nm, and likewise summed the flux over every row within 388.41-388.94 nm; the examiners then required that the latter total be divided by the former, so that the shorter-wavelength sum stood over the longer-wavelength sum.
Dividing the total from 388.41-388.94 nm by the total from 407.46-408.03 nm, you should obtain 0.75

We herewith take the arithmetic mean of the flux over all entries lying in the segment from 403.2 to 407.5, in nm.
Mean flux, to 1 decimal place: 24.4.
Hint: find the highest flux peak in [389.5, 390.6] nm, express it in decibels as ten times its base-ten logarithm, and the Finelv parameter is 13.3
